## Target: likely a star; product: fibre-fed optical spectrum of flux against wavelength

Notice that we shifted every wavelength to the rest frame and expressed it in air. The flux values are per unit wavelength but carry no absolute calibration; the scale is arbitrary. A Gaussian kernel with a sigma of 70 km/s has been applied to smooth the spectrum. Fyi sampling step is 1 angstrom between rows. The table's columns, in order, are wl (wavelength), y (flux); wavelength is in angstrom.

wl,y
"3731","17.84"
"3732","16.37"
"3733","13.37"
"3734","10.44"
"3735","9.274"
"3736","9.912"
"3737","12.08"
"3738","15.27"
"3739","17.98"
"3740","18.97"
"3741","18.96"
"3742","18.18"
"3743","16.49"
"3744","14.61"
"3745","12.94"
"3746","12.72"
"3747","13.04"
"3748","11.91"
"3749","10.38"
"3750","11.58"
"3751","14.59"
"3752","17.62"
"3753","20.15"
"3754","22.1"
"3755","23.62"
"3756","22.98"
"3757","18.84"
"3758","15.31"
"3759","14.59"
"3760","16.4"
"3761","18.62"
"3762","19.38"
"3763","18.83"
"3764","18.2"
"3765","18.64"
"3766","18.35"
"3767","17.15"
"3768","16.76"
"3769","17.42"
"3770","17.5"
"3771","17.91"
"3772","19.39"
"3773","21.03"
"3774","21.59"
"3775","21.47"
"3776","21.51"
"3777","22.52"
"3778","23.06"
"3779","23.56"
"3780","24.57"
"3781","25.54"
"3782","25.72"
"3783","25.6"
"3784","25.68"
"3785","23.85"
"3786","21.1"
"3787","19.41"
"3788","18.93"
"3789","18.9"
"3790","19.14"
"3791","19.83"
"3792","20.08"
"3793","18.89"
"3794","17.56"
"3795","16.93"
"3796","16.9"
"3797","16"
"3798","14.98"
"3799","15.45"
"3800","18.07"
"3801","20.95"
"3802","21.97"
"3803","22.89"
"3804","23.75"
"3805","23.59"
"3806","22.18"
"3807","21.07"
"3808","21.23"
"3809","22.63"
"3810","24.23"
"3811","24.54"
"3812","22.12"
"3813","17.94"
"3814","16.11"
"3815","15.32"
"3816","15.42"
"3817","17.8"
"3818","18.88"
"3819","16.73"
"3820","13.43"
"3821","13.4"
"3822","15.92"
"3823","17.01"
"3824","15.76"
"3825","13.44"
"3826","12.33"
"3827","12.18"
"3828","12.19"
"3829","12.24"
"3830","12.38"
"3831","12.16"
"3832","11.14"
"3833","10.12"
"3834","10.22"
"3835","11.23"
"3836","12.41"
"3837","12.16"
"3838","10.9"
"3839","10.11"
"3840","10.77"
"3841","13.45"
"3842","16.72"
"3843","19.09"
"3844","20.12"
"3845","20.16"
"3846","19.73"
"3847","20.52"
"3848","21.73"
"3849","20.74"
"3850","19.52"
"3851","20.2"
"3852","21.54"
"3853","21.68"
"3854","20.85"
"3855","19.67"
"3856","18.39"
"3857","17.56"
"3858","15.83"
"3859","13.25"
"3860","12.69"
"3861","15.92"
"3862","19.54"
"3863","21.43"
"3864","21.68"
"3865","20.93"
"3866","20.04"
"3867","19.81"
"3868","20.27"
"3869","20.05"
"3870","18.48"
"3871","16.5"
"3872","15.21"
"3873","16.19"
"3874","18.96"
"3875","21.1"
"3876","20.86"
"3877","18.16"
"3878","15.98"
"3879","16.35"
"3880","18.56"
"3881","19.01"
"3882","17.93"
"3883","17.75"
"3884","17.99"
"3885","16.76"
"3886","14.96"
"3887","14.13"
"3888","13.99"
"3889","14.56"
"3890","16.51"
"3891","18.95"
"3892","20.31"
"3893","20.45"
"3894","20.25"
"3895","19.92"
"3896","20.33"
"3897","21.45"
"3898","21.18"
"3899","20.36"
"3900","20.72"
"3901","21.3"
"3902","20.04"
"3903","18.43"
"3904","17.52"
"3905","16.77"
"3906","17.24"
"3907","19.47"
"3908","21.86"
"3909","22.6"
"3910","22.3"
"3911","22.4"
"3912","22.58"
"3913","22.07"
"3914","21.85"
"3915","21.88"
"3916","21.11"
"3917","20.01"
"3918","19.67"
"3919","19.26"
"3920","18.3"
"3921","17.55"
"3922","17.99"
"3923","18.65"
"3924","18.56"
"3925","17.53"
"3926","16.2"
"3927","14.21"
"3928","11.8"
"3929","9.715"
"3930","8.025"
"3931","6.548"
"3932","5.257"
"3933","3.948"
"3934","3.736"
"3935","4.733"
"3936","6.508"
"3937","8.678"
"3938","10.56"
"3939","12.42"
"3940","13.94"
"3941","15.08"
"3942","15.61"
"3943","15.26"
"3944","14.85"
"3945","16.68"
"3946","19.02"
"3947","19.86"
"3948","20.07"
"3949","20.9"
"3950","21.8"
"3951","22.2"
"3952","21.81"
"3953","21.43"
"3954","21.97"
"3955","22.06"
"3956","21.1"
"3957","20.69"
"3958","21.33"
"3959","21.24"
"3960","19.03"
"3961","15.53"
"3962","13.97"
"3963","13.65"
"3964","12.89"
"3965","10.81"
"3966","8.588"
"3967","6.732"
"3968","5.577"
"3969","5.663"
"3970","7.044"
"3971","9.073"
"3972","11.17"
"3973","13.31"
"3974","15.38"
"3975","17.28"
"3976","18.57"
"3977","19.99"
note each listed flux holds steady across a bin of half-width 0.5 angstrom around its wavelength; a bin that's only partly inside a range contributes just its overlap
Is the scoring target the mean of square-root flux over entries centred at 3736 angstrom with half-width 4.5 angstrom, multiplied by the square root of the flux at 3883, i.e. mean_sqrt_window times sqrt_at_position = 15.5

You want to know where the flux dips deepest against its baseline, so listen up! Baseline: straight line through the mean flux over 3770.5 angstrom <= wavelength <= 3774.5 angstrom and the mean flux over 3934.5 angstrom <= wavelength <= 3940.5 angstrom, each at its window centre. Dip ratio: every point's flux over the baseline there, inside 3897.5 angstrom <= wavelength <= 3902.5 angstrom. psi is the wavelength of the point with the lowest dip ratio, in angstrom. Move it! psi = 3899 angstrom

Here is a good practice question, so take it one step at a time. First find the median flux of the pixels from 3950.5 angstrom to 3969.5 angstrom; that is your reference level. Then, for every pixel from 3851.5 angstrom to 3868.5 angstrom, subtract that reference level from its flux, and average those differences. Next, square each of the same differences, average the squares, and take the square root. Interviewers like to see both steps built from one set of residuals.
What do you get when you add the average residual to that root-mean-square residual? 2.7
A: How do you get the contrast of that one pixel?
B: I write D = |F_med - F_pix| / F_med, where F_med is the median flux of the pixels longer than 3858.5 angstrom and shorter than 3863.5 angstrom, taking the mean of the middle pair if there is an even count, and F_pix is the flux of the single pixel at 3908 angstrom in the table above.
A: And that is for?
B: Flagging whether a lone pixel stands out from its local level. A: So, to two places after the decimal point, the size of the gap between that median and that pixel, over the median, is 0.37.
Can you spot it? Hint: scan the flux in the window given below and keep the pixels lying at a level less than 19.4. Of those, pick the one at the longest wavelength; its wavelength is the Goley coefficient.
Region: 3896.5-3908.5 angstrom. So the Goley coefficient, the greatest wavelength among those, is 3906 angstrom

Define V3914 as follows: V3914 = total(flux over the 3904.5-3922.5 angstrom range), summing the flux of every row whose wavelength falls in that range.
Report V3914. 365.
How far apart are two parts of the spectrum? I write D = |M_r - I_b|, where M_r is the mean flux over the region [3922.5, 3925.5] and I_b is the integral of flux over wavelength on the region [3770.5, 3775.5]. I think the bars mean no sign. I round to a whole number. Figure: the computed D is 83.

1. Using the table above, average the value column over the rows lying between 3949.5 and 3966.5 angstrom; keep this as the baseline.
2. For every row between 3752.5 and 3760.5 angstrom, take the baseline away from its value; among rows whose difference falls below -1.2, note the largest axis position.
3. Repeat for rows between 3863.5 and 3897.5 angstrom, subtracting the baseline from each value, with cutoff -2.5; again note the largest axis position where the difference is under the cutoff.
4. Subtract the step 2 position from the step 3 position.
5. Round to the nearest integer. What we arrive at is 129 angstrom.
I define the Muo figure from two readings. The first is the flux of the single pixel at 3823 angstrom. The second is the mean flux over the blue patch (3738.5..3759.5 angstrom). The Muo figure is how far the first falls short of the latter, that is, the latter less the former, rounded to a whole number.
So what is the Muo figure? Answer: 0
